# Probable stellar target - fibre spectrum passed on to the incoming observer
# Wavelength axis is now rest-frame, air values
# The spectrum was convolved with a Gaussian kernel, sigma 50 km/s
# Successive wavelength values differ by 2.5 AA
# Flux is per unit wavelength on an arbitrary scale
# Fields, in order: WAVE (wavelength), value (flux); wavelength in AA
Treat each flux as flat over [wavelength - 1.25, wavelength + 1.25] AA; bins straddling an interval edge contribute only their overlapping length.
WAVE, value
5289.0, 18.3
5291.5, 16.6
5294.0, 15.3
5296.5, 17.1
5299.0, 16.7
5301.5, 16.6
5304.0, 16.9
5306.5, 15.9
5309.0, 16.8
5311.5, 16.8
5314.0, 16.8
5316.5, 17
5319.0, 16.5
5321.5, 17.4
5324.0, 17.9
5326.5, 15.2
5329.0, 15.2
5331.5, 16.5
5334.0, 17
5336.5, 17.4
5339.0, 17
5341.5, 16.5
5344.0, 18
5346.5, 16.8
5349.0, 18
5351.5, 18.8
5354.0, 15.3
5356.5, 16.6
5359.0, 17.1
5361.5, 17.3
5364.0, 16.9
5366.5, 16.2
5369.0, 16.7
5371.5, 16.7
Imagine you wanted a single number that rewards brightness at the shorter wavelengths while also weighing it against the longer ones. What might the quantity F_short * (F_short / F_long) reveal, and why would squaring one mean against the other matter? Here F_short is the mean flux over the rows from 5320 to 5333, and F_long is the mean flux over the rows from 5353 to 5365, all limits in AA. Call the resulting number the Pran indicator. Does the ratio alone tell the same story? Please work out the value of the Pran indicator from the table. 16.2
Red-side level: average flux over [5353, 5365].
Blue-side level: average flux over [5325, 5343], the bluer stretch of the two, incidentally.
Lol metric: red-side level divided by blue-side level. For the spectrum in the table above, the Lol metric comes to 1.01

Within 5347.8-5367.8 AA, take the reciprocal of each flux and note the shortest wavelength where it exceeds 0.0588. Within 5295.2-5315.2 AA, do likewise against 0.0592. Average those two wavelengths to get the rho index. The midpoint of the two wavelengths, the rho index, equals 5326.5 AA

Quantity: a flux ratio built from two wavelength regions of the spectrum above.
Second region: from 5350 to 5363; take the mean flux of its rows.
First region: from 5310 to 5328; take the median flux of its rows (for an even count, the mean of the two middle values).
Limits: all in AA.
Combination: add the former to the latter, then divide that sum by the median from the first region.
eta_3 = 2.01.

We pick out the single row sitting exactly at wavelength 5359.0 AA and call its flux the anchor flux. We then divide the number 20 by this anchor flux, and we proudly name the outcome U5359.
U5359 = 1.170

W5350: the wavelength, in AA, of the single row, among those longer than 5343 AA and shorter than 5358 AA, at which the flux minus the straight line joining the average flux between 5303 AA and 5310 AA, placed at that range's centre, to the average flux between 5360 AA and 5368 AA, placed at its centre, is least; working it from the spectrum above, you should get 5354.0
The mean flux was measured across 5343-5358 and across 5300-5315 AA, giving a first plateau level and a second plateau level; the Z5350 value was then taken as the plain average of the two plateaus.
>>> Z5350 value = 16.9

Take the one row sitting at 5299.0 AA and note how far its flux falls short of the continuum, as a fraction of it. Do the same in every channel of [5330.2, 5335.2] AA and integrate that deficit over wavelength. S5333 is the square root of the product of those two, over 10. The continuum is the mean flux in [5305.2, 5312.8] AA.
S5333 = 0.003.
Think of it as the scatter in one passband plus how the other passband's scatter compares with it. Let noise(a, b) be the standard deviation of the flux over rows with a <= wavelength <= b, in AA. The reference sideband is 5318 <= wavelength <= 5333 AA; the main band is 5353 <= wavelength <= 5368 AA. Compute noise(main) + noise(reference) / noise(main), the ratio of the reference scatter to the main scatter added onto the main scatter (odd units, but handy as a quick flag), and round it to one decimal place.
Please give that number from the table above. 2.2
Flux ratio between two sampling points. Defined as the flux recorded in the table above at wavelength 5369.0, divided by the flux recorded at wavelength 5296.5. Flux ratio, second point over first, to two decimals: 0.98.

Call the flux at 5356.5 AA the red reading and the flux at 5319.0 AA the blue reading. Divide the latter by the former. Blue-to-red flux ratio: 0.99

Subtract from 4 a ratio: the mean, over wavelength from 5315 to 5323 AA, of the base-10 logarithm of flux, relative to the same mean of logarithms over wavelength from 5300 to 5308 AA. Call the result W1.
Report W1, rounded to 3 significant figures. 2.99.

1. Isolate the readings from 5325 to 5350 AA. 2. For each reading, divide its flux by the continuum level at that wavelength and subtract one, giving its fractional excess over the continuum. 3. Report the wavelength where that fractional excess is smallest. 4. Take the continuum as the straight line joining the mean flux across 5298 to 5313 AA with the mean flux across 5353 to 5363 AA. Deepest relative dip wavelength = 5326.5 AA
